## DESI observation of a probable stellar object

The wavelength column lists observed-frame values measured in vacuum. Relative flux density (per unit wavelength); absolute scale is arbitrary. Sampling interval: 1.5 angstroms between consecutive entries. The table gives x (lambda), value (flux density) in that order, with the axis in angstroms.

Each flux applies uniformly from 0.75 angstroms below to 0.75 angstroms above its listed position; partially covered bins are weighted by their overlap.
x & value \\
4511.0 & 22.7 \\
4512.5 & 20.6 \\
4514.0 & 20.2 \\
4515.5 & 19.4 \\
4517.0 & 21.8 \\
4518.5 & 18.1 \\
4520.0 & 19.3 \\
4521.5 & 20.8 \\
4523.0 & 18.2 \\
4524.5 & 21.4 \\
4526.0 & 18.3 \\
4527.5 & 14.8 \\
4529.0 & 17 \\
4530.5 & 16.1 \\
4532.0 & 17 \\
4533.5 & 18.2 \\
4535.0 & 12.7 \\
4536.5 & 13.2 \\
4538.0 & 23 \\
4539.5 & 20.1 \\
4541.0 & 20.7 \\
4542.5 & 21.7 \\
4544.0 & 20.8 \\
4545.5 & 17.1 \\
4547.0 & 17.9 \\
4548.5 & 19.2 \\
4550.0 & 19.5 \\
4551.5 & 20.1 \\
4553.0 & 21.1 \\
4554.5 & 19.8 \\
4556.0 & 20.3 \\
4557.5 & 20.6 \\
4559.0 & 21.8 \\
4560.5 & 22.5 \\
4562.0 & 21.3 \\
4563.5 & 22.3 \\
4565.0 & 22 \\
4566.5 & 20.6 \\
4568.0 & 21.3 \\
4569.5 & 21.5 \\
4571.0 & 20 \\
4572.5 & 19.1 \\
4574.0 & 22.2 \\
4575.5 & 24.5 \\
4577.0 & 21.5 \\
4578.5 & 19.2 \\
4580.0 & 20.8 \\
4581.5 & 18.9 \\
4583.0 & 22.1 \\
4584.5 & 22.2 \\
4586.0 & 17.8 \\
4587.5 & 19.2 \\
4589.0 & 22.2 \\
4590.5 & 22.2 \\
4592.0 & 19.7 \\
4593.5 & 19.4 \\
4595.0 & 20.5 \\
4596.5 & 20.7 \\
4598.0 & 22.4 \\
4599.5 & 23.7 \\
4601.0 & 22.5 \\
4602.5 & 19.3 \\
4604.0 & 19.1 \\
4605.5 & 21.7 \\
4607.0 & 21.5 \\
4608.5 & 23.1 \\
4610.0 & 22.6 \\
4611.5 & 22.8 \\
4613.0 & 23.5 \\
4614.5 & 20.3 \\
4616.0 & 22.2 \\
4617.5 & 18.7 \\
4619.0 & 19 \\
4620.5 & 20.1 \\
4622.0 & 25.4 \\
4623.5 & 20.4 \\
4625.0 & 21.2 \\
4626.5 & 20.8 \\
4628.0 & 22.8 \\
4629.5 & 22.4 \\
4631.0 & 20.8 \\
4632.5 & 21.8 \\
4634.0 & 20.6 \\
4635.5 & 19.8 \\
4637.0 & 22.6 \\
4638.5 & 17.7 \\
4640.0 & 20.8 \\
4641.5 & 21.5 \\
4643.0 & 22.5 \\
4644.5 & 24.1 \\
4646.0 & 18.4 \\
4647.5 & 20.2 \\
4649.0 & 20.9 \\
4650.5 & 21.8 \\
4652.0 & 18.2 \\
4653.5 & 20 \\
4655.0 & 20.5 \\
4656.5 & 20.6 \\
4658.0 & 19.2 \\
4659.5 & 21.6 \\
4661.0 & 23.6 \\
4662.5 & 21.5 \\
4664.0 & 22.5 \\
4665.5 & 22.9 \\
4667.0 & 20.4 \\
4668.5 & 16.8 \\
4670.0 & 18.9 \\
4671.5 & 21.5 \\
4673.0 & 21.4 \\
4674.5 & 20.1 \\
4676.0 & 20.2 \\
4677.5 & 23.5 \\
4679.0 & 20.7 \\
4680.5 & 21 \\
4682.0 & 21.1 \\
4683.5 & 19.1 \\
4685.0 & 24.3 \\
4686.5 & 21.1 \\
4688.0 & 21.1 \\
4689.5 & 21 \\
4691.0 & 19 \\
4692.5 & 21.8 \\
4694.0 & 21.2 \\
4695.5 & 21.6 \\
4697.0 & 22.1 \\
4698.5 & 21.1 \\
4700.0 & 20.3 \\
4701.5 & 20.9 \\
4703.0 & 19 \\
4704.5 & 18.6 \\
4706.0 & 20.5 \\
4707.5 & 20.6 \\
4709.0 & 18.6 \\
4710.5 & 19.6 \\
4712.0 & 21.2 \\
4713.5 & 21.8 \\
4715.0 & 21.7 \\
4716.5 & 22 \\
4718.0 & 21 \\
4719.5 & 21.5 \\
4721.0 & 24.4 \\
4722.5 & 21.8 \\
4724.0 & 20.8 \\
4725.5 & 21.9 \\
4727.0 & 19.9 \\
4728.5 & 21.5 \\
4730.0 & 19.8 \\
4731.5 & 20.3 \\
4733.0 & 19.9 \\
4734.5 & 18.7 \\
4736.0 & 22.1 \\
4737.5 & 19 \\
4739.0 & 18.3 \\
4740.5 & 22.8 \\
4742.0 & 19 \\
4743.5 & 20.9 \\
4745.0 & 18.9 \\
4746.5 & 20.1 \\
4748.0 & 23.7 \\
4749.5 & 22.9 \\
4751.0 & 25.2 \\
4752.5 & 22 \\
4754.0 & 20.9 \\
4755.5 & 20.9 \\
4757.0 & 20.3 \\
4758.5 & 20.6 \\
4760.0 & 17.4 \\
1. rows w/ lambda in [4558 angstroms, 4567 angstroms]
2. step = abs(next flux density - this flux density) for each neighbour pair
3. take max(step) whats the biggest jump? 1.4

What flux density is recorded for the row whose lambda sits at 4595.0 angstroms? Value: 20.5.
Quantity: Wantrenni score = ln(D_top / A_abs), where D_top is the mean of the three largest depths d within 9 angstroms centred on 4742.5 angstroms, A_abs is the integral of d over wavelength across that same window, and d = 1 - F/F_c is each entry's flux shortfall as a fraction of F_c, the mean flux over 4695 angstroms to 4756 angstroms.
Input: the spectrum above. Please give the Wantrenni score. -1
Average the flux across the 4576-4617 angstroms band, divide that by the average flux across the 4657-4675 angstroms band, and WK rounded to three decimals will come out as 1.014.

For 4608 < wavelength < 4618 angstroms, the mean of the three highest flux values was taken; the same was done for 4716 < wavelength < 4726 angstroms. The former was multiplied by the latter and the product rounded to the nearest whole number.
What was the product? 527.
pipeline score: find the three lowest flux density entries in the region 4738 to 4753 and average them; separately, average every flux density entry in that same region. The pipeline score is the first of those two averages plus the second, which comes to 40.1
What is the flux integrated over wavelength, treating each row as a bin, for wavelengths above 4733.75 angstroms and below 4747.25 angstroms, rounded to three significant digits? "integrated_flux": 270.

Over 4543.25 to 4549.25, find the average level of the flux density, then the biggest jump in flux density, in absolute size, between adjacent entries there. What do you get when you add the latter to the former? 22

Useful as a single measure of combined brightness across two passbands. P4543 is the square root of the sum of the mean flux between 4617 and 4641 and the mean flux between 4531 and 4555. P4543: 6.31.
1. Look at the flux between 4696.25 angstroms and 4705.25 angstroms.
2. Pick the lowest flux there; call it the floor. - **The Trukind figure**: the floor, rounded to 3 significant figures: 18.6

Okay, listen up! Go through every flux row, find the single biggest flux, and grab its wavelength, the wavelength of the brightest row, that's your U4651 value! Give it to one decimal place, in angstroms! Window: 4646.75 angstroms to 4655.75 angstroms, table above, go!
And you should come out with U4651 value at 4650.5 angstroms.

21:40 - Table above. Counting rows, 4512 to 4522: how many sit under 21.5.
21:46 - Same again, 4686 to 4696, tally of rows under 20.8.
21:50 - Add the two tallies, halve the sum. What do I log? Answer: 3.50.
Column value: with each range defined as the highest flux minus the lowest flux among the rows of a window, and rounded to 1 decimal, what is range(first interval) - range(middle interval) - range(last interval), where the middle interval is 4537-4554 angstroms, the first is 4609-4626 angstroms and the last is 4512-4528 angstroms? -6.2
